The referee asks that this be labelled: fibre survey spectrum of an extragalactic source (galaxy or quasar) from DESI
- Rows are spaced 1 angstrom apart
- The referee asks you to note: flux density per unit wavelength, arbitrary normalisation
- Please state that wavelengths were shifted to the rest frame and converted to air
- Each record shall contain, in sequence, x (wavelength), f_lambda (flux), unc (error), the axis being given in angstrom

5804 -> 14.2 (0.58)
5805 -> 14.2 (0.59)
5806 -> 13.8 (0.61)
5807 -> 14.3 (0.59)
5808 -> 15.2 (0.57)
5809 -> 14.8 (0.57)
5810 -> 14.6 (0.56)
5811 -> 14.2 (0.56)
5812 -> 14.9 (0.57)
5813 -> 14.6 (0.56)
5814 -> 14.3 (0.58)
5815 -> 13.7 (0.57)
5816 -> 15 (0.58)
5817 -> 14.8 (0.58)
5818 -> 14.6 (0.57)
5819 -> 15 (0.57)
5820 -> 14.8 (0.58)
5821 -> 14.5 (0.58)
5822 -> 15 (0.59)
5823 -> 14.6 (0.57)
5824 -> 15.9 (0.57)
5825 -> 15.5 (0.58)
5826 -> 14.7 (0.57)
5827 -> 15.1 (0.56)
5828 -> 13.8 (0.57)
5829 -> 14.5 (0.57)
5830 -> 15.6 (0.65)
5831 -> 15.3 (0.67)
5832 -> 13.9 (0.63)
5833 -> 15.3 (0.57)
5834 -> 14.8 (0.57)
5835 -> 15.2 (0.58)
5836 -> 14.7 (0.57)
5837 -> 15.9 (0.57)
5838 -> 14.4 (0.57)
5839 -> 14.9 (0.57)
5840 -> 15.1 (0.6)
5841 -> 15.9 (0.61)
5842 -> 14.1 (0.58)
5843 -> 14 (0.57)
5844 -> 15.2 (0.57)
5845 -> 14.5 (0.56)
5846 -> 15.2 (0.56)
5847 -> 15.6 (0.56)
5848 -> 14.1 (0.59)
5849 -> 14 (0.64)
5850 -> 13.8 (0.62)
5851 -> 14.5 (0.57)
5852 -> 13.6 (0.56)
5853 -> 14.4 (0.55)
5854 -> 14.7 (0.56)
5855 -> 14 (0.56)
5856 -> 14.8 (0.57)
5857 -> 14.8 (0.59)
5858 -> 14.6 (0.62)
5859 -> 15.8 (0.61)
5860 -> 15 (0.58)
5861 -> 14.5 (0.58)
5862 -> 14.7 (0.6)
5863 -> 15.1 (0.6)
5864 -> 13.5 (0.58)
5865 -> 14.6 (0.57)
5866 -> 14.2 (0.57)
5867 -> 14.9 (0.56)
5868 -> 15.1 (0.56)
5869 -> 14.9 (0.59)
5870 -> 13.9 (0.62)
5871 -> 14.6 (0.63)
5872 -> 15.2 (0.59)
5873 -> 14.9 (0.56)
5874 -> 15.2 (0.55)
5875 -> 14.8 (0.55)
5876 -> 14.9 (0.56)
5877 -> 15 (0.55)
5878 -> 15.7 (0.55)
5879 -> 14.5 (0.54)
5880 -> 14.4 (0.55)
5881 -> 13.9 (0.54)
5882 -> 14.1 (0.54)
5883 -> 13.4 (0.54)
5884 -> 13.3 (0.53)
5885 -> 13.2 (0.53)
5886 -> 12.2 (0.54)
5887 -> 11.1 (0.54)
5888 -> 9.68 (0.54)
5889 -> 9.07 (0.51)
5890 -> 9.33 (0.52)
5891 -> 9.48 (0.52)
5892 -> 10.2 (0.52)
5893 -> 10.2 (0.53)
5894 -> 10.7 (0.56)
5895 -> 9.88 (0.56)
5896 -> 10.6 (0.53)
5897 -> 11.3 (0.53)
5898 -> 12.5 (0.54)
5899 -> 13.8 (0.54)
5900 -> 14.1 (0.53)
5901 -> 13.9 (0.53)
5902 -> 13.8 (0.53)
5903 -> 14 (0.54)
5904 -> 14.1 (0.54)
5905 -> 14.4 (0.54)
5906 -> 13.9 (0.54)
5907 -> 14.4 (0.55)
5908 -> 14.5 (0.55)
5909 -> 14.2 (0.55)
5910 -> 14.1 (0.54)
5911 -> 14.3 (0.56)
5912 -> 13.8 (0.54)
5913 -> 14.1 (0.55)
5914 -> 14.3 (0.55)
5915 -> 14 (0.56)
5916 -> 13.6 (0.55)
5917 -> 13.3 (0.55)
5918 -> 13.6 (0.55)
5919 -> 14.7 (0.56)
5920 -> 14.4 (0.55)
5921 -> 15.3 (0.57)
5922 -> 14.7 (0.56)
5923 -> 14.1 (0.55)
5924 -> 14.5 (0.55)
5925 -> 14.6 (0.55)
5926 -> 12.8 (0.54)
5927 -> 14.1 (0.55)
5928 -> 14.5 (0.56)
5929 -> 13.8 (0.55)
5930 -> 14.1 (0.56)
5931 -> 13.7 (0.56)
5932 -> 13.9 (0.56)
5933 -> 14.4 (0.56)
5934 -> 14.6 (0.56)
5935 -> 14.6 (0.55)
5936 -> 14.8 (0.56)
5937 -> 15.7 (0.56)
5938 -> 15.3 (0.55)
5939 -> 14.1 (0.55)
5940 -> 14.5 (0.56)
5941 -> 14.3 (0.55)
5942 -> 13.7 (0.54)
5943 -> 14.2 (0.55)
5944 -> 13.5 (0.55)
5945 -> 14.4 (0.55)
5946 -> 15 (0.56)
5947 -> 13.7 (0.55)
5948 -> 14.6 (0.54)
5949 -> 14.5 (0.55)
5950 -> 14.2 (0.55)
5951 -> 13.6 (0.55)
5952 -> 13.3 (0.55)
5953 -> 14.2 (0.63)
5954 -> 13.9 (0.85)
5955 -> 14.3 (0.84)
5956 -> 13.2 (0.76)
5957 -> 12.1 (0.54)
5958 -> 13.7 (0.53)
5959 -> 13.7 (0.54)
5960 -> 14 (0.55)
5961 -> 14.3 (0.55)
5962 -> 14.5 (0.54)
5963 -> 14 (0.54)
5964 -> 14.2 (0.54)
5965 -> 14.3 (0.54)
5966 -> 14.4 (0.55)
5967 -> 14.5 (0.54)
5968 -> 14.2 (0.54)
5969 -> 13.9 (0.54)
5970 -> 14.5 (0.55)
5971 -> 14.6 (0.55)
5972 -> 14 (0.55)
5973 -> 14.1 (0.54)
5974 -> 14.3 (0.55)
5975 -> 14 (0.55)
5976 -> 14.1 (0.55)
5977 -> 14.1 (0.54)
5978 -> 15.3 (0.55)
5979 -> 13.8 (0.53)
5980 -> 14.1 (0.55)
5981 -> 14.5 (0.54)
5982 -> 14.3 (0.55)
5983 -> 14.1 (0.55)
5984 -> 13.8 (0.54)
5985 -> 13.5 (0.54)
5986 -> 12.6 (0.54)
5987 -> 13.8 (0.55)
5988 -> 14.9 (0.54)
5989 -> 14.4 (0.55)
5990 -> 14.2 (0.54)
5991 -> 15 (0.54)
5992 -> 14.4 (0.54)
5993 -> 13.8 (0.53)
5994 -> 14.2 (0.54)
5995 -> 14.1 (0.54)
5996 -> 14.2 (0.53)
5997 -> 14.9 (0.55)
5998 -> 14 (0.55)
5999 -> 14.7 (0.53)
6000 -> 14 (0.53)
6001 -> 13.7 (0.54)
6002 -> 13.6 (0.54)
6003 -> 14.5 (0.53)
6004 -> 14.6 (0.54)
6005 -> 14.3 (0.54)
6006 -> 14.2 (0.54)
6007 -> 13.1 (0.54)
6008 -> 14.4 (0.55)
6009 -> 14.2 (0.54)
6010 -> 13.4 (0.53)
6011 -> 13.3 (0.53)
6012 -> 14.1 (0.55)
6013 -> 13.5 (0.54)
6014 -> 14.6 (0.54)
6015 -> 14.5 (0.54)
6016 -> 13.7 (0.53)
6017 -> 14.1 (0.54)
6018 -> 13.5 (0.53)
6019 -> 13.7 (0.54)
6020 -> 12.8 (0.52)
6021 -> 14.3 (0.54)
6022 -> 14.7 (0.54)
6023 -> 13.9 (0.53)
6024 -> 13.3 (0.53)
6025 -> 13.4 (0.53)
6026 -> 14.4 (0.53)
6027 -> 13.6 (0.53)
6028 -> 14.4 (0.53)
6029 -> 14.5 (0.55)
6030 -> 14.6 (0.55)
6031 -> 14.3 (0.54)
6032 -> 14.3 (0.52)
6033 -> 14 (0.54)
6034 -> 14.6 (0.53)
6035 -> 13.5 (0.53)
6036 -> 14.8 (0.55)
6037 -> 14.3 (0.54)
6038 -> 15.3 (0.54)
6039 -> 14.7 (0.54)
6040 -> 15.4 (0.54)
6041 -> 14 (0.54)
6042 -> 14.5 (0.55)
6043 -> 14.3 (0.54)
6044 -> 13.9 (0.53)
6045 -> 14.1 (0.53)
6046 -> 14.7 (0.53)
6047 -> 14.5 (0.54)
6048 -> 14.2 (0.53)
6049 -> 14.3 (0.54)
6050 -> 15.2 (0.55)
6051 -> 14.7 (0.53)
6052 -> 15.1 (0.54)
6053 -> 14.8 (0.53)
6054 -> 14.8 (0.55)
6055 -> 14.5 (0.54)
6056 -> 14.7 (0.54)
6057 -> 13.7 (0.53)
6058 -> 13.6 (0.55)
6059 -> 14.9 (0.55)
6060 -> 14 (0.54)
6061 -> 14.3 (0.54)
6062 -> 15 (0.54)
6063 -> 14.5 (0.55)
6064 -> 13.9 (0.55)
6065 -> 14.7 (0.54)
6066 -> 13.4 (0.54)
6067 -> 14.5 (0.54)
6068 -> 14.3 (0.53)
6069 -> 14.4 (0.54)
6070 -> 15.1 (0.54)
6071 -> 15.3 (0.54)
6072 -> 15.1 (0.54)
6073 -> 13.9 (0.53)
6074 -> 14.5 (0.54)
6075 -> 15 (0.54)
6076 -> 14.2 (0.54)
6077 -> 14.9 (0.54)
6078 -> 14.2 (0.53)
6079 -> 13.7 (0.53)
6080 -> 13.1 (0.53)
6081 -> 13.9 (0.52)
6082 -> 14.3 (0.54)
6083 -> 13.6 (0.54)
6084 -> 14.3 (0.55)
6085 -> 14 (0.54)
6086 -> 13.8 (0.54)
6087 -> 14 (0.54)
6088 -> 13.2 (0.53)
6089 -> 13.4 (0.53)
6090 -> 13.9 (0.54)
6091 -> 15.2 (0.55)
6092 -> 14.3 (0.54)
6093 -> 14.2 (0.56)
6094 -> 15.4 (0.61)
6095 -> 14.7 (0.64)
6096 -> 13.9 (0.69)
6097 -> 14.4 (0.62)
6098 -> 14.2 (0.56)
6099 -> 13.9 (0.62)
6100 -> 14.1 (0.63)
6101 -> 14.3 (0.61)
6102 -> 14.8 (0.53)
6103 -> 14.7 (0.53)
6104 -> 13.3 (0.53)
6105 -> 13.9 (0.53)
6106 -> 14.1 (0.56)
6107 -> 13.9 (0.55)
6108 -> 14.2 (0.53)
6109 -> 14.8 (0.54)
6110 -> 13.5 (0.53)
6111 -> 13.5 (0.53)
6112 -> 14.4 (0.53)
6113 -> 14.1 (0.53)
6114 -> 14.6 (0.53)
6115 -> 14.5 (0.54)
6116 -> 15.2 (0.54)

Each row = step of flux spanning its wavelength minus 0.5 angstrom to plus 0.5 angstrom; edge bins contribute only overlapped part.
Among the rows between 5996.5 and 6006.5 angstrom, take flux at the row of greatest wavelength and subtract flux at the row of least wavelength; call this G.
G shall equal -0.7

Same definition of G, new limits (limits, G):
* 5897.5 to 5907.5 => 1.9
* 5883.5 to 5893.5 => -3.1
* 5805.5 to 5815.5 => -0.1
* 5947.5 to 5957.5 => -2.5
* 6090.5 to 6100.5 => -1.1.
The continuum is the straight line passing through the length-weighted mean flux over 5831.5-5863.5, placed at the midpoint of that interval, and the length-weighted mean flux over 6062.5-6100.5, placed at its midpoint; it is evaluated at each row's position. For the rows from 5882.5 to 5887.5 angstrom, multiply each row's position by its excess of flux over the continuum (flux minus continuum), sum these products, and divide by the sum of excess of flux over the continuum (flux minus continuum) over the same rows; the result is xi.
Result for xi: 5885.6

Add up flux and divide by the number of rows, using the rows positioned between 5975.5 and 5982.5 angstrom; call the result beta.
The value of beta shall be 14.3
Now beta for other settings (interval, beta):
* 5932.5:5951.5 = 14.4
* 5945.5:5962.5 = 13.9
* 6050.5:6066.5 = 14.4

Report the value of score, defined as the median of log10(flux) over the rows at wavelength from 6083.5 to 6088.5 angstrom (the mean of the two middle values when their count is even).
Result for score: 1.15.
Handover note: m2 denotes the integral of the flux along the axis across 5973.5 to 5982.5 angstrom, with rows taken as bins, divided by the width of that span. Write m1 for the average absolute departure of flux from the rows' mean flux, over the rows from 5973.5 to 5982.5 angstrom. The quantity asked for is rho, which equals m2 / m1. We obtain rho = 50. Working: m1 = 0.29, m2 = 14.28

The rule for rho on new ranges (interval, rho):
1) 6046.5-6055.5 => 55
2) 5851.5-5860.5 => 34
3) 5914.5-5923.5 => 27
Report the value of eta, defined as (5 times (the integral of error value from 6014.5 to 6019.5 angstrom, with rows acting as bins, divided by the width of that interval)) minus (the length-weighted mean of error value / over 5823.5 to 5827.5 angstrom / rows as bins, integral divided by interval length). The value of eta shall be 2.11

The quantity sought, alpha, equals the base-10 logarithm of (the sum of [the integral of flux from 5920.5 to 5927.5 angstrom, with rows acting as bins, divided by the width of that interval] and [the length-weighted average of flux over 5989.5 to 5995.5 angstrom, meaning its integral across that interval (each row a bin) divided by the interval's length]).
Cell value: 1.456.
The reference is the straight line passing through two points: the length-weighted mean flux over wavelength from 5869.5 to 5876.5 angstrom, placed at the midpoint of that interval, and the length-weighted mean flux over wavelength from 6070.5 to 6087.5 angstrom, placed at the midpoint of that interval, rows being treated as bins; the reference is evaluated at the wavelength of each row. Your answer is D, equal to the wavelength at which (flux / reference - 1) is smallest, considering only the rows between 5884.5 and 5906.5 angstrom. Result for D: 5889 angstrom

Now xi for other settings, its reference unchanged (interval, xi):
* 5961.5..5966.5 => 5963.9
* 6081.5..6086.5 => 6084.5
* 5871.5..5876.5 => 5873.6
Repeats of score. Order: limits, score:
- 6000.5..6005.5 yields 1.16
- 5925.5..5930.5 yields 1.15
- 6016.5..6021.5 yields 1.14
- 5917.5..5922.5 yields 1.17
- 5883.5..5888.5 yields 1.09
